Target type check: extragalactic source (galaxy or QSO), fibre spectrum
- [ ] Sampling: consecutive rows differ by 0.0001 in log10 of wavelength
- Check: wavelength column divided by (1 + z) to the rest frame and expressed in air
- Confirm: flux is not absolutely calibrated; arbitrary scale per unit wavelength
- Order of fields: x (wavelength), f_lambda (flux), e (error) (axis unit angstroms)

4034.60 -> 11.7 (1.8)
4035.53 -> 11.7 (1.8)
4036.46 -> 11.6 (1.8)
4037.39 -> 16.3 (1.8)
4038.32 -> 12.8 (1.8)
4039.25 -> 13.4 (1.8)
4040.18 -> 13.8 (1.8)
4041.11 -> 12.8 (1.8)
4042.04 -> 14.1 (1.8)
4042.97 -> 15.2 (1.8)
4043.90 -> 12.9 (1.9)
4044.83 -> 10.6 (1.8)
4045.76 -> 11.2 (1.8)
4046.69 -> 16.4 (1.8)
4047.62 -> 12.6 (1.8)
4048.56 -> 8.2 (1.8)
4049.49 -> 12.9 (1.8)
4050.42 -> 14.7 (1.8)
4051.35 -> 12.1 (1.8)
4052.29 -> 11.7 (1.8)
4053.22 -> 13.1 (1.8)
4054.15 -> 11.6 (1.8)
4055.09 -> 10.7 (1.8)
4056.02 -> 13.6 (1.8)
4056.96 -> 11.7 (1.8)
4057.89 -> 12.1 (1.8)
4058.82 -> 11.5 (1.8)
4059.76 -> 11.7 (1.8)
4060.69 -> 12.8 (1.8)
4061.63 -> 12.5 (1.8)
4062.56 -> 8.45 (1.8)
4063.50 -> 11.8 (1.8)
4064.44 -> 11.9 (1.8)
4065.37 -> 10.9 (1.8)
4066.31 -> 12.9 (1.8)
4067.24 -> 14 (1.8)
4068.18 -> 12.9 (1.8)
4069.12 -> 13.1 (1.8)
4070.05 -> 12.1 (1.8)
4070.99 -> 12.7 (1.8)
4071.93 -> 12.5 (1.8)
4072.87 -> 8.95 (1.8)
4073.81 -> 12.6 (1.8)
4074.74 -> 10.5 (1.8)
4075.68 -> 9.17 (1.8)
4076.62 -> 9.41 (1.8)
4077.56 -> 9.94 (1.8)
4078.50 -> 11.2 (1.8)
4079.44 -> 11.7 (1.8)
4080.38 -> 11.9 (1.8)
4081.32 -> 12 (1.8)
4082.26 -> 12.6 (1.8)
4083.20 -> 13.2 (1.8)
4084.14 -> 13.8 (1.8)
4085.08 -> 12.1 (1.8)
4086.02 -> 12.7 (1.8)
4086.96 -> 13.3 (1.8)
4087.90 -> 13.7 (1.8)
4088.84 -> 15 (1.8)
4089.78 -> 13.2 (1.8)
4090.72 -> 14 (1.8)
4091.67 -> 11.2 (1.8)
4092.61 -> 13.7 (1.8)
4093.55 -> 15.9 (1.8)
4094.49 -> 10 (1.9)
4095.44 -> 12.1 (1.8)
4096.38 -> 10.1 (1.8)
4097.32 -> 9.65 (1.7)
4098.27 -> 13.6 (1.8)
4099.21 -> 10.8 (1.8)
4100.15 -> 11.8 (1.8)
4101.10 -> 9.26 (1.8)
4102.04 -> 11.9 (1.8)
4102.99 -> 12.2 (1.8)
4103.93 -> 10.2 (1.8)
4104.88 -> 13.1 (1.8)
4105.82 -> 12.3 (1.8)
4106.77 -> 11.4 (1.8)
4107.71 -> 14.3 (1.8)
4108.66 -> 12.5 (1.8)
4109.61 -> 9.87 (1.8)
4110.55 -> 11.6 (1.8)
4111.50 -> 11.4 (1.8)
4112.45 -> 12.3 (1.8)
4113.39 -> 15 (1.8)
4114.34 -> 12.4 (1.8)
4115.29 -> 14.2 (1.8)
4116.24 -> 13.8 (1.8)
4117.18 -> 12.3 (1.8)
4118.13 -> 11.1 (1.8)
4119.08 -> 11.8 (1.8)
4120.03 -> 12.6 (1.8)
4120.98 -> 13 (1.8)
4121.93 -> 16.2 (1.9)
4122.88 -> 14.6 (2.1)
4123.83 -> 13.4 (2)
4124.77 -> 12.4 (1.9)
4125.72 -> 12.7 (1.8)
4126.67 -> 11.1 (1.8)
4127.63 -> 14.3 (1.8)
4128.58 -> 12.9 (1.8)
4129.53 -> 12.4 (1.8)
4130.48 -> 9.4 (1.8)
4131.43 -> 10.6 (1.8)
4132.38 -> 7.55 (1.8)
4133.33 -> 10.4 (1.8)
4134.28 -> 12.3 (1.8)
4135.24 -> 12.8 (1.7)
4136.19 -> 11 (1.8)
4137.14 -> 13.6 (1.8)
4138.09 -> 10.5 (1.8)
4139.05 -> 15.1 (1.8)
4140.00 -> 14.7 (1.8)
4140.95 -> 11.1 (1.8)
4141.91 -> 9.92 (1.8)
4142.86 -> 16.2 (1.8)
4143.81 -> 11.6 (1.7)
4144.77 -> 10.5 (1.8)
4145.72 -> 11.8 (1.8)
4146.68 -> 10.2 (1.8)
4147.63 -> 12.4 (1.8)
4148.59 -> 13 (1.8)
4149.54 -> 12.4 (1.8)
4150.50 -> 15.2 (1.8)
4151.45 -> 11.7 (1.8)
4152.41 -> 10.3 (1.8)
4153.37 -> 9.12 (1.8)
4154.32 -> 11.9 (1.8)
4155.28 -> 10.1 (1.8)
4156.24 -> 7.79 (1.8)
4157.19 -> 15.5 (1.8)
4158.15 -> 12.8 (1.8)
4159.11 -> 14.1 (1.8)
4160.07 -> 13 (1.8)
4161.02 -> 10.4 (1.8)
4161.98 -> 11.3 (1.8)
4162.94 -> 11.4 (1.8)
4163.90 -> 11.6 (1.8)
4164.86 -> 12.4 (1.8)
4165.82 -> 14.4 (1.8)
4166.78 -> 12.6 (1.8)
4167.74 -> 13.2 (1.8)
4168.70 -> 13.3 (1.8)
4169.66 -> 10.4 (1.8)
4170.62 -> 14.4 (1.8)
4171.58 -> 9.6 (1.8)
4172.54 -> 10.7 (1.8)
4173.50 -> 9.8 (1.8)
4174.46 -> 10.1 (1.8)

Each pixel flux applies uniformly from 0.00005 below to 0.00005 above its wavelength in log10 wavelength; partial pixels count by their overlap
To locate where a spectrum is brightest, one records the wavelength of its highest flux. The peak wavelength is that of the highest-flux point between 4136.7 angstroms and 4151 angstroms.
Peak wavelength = 4142.86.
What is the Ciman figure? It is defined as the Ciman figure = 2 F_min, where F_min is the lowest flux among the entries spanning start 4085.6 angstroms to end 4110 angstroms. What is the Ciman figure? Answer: 19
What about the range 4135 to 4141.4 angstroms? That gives 21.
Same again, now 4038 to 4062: 16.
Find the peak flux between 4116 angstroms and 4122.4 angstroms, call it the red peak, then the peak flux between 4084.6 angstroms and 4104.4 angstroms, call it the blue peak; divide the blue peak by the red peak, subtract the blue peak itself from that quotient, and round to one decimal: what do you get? -14.9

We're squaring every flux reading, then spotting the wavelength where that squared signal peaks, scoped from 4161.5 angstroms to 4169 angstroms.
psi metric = 4165.82 angstroms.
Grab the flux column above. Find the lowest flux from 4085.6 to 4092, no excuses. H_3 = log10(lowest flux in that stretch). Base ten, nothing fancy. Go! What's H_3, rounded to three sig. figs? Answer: 1.05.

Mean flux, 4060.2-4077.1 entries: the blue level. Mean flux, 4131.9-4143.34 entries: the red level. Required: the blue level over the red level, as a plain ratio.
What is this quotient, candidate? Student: 0.96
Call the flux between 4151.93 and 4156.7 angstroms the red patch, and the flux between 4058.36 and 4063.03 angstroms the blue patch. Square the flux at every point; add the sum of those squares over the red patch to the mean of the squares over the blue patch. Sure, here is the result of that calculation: 626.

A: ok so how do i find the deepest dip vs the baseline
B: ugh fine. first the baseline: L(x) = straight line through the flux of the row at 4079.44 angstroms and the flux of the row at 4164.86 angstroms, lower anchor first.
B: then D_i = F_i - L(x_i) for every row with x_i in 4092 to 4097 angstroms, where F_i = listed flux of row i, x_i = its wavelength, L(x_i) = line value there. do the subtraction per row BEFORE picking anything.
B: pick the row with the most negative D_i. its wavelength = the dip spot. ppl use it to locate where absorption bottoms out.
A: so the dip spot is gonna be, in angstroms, 4094.49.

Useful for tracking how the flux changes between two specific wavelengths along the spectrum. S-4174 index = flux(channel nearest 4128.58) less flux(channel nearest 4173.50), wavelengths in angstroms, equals 3.1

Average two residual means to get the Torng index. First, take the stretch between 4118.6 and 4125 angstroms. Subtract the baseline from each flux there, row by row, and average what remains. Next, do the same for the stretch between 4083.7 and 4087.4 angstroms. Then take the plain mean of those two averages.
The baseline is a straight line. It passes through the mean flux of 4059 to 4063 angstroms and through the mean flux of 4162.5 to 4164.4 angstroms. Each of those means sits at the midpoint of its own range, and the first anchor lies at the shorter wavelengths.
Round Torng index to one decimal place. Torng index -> 1.8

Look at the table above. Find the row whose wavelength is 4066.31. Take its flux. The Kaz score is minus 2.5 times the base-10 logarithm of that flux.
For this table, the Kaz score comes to -2.78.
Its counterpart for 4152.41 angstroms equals -2.53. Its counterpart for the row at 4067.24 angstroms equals -2.87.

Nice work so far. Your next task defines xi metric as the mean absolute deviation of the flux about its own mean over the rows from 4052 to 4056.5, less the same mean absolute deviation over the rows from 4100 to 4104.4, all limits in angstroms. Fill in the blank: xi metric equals -0.11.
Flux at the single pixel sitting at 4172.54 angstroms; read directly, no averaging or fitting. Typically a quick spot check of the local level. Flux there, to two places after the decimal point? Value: 10.70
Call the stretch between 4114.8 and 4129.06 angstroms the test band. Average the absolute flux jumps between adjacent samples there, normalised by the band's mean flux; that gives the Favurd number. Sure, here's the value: 0.101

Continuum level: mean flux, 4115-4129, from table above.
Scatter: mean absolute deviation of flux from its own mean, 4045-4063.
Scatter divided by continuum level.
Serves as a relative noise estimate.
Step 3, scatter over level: 0.096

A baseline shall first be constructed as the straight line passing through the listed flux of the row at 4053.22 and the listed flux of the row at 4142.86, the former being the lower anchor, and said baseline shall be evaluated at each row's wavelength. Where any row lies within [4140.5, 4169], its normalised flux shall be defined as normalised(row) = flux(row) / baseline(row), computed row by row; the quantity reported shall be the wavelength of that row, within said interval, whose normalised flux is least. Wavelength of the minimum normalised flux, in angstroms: 4156.24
